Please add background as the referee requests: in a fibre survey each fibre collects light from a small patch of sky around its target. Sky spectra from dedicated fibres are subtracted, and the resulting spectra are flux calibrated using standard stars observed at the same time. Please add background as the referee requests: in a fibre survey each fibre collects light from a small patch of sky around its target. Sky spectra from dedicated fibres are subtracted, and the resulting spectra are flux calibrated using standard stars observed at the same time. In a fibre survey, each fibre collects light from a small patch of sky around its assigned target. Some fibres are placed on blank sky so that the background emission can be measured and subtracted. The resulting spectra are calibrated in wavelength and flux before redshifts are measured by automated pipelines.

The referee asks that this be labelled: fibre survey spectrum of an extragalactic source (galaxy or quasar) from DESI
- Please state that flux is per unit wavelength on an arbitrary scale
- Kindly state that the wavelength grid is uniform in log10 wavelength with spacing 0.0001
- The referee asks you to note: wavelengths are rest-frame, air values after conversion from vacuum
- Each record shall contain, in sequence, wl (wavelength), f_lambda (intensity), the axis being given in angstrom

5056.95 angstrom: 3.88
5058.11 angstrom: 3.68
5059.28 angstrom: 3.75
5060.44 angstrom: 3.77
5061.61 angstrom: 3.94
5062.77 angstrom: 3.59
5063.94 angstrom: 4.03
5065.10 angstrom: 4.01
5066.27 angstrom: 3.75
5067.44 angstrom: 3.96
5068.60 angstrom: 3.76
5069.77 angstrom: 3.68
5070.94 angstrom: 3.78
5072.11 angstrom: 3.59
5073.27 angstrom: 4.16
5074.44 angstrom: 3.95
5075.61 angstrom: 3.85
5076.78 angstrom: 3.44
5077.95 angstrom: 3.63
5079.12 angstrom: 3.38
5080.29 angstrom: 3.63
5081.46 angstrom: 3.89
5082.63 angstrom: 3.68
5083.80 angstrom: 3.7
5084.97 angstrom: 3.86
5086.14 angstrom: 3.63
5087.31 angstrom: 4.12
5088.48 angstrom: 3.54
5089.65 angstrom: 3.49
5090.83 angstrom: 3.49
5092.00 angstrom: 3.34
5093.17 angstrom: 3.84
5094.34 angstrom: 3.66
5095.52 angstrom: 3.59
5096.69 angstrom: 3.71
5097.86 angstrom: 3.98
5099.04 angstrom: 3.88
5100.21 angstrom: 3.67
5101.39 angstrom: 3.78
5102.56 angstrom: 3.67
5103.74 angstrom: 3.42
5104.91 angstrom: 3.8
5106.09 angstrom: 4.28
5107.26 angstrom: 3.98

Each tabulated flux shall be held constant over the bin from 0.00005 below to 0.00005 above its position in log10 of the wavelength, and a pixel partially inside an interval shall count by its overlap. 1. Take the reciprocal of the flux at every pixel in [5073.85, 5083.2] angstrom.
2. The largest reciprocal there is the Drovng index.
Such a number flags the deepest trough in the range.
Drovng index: 0.296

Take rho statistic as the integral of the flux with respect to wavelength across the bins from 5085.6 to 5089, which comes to 13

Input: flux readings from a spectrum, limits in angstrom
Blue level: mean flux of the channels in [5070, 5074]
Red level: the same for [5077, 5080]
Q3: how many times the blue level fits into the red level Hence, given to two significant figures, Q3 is 0.91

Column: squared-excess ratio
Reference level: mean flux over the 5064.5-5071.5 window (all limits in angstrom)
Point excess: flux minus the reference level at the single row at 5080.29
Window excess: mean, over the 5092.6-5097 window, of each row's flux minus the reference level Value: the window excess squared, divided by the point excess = -0.1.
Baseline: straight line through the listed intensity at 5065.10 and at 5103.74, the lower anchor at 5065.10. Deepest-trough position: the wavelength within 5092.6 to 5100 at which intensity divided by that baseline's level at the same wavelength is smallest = 5095.52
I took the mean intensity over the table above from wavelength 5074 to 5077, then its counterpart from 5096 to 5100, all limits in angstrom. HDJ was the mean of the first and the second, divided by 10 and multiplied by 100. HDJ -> 38.0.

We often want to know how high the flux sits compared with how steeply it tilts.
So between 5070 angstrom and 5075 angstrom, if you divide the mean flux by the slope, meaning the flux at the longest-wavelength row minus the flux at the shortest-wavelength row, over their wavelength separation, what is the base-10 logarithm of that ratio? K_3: 1.9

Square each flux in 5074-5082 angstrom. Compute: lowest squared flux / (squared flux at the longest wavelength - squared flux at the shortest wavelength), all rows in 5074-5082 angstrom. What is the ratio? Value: -24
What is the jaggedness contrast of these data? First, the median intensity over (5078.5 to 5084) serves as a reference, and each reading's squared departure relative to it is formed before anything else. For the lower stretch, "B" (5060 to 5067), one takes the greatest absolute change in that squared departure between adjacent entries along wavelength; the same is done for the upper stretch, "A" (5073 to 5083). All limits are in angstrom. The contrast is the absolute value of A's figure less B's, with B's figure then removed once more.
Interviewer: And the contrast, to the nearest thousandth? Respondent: -0.071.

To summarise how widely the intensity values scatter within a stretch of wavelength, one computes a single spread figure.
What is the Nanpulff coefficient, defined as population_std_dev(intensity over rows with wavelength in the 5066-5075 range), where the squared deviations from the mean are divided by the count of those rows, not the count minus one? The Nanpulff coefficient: 0.17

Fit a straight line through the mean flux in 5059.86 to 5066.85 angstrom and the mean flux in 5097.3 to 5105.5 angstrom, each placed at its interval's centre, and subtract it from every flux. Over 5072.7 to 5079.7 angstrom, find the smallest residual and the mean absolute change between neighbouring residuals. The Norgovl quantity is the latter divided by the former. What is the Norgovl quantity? -0.54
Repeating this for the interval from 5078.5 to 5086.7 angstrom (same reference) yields -0.45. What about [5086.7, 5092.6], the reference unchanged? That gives -0.45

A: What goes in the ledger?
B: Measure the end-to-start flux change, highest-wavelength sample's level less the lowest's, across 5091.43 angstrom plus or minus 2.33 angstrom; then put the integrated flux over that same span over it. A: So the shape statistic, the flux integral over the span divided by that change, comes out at 47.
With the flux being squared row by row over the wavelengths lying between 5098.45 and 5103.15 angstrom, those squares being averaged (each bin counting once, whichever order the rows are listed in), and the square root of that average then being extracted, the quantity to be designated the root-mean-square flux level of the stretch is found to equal 3.75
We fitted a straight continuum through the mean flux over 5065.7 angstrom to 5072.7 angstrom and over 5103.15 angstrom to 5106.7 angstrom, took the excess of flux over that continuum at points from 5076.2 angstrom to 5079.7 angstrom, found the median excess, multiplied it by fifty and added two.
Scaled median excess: -15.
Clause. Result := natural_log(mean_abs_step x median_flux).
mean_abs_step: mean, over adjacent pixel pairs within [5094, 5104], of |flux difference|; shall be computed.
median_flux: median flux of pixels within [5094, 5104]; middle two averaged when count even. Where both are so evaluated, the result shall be -0.56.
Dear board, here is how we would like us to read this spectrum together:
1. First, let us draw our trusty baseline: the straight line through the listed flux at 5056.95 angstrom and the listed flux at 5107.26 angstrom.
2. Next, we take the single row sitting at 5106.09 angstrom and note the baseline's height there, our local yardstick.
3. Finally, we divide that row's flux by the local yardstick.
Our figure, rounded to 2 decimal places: 1.08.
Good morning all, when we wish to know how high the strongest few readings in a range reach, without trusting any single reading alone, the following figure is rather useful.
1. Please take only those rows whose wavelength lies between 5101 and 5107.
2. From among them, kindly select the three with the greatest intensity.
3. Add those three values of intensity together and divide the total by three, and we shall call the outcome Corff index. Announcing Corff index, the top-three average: 3.95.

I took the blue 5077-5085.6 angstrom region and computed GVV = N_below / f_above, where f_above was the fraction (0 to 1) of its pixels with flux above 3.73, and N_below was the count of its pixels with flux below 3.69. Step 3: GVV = 14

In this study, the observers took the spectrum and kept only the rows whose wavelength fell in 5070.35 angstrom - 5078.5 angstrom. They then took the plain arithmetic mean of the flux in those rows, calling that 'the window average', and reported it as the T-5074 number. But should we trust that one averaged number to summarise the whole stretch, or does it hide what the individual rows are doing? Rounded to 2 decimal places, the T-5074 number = 3.77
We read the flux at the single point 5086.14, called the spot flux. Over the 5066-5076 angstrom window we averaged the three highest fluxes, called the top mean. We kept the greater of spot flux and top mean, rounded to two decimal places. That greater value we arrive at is 4.02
